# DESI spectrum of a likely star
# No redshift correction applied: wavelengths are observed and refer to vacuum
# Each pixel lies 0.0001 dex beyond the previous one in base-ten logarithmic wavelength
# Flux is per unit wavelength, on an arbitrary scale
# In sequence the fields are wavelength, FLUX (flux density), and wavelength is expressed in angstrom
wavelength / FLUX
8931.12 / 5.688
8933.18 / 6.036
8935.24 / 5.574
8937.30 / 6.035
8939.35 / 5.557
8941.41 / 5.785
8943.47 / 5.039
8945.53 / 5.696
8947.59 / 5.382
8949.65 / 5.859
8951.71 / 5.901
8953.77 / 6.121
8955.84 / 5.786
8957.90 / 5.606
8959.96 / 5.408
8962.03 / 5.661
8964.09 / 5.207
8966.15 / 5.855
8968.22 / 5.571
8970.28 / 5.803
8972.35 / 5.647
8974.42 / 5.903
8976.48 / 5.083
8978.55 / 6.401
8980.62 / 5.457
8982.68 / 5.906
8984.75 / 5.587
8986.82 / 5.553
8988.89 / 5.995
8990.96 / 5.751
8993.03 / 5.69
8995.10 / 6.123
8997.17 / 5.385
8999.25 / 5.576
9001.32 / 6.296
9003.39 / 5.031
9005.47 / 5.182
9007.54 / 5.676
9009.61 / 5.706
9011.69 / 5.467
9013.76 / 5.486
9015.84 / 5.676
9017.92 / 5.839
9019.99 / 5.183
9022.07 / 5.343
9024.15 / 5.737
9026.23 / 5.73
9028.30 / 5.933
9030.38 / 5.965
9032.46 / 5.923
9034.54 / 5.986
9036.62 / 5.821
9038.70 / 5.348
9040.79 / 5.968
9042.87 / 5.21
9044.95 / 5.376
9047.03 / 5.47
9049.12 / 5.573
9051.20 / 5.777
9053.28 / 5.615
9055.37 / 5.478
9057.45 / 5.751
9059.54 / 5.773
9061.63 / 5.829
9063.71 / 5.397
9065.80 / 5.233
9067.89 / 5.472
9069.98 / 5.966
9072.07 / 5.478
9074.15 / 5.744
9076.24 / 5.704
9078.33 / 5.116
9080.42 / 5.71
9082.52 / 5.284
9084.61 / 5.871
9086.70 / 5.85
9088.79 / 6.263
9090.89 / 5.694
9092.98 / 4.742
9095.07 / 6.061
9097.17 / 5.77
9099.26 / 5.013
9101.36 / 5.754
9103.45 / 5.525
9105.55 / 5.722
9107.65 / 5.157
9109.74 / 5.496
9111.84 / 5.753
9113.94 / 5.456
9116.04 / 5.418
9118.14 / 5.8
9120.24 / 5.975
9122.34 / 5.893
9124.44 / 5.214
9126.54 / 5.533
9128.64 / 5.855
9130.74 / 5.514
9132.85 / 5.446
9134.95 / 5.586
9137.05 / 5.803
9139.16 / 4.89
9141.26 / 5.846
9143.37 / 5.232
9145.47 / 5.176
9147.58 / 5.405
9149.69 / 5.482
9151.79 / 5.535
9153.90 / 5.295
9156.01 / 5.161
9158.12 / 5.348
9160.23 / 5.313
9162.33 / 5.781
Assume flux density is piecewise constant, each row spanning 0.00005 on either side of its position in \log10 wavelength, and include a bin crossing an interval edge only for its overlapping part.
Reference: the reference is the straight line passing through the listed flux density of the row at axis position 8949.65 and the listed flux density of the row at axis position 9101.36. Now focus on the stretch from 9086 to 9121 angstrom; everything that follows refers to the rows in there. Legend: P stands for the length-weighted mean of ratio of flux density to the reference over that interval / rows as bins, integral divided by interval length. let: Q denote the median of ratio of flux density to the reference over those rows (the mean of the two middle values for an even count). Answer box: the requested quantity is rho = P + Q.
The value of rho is 1.970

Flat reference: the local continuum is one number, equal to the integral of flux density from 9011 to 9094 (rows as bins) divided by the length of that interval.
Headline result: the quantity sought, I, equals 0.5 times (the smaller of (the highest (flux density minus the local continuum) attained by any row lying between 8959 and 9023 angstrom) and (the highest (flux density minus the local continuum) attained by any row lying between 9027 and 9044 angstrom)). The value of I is 0.183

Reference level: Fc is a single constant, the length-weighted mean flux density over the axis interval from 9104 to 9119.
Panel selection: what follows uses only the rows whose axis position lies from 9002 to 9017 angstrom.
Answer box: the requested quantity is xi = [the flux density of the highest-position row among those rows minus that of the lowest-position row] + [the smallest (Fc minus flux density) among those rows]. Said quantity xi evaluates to 0.48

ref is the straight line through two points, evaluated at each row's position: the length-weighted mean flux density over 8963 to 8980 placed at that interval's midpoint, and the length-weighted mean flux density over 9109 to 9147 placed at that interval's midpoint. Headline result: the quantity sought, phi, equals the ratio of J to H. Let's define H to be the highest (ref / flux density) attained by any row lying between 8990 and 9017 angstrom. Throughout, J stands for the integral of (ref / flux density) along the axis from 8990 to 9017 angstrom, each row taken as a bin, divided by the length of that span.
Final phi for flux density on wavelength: 0.898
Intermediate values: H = 1.12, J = 1.01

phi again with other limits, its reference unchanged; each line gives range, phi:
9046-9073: 0.936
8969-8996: 0.885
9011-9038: 0.911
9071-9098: 0.847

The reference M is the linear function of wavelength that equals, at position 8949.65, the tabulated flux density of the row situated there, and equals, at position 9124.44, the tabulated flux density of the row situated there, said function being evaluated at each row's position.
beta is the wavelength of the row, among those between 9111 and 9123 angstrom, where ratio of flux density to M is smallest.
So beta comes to 9116.04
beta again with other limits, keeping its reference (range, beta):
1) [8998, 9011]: 9003.39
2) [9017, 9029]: 9019.99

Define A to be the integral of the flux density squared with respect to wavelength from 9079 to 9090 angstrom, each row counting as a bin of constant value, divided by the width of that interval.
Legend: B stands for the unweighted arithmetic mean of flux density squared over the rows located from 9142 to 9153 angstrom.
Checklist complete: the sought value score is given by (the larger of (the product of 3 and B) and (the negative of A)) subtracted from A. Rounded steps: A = 33.4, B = 28.8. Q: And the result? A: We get -53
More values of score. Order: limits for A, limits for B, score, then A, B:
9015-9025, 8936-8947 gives -64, 30.9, 31.7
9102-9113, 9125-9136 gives -63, 30.7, 31.2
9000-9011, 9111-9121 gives -66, 31.3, 32.3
